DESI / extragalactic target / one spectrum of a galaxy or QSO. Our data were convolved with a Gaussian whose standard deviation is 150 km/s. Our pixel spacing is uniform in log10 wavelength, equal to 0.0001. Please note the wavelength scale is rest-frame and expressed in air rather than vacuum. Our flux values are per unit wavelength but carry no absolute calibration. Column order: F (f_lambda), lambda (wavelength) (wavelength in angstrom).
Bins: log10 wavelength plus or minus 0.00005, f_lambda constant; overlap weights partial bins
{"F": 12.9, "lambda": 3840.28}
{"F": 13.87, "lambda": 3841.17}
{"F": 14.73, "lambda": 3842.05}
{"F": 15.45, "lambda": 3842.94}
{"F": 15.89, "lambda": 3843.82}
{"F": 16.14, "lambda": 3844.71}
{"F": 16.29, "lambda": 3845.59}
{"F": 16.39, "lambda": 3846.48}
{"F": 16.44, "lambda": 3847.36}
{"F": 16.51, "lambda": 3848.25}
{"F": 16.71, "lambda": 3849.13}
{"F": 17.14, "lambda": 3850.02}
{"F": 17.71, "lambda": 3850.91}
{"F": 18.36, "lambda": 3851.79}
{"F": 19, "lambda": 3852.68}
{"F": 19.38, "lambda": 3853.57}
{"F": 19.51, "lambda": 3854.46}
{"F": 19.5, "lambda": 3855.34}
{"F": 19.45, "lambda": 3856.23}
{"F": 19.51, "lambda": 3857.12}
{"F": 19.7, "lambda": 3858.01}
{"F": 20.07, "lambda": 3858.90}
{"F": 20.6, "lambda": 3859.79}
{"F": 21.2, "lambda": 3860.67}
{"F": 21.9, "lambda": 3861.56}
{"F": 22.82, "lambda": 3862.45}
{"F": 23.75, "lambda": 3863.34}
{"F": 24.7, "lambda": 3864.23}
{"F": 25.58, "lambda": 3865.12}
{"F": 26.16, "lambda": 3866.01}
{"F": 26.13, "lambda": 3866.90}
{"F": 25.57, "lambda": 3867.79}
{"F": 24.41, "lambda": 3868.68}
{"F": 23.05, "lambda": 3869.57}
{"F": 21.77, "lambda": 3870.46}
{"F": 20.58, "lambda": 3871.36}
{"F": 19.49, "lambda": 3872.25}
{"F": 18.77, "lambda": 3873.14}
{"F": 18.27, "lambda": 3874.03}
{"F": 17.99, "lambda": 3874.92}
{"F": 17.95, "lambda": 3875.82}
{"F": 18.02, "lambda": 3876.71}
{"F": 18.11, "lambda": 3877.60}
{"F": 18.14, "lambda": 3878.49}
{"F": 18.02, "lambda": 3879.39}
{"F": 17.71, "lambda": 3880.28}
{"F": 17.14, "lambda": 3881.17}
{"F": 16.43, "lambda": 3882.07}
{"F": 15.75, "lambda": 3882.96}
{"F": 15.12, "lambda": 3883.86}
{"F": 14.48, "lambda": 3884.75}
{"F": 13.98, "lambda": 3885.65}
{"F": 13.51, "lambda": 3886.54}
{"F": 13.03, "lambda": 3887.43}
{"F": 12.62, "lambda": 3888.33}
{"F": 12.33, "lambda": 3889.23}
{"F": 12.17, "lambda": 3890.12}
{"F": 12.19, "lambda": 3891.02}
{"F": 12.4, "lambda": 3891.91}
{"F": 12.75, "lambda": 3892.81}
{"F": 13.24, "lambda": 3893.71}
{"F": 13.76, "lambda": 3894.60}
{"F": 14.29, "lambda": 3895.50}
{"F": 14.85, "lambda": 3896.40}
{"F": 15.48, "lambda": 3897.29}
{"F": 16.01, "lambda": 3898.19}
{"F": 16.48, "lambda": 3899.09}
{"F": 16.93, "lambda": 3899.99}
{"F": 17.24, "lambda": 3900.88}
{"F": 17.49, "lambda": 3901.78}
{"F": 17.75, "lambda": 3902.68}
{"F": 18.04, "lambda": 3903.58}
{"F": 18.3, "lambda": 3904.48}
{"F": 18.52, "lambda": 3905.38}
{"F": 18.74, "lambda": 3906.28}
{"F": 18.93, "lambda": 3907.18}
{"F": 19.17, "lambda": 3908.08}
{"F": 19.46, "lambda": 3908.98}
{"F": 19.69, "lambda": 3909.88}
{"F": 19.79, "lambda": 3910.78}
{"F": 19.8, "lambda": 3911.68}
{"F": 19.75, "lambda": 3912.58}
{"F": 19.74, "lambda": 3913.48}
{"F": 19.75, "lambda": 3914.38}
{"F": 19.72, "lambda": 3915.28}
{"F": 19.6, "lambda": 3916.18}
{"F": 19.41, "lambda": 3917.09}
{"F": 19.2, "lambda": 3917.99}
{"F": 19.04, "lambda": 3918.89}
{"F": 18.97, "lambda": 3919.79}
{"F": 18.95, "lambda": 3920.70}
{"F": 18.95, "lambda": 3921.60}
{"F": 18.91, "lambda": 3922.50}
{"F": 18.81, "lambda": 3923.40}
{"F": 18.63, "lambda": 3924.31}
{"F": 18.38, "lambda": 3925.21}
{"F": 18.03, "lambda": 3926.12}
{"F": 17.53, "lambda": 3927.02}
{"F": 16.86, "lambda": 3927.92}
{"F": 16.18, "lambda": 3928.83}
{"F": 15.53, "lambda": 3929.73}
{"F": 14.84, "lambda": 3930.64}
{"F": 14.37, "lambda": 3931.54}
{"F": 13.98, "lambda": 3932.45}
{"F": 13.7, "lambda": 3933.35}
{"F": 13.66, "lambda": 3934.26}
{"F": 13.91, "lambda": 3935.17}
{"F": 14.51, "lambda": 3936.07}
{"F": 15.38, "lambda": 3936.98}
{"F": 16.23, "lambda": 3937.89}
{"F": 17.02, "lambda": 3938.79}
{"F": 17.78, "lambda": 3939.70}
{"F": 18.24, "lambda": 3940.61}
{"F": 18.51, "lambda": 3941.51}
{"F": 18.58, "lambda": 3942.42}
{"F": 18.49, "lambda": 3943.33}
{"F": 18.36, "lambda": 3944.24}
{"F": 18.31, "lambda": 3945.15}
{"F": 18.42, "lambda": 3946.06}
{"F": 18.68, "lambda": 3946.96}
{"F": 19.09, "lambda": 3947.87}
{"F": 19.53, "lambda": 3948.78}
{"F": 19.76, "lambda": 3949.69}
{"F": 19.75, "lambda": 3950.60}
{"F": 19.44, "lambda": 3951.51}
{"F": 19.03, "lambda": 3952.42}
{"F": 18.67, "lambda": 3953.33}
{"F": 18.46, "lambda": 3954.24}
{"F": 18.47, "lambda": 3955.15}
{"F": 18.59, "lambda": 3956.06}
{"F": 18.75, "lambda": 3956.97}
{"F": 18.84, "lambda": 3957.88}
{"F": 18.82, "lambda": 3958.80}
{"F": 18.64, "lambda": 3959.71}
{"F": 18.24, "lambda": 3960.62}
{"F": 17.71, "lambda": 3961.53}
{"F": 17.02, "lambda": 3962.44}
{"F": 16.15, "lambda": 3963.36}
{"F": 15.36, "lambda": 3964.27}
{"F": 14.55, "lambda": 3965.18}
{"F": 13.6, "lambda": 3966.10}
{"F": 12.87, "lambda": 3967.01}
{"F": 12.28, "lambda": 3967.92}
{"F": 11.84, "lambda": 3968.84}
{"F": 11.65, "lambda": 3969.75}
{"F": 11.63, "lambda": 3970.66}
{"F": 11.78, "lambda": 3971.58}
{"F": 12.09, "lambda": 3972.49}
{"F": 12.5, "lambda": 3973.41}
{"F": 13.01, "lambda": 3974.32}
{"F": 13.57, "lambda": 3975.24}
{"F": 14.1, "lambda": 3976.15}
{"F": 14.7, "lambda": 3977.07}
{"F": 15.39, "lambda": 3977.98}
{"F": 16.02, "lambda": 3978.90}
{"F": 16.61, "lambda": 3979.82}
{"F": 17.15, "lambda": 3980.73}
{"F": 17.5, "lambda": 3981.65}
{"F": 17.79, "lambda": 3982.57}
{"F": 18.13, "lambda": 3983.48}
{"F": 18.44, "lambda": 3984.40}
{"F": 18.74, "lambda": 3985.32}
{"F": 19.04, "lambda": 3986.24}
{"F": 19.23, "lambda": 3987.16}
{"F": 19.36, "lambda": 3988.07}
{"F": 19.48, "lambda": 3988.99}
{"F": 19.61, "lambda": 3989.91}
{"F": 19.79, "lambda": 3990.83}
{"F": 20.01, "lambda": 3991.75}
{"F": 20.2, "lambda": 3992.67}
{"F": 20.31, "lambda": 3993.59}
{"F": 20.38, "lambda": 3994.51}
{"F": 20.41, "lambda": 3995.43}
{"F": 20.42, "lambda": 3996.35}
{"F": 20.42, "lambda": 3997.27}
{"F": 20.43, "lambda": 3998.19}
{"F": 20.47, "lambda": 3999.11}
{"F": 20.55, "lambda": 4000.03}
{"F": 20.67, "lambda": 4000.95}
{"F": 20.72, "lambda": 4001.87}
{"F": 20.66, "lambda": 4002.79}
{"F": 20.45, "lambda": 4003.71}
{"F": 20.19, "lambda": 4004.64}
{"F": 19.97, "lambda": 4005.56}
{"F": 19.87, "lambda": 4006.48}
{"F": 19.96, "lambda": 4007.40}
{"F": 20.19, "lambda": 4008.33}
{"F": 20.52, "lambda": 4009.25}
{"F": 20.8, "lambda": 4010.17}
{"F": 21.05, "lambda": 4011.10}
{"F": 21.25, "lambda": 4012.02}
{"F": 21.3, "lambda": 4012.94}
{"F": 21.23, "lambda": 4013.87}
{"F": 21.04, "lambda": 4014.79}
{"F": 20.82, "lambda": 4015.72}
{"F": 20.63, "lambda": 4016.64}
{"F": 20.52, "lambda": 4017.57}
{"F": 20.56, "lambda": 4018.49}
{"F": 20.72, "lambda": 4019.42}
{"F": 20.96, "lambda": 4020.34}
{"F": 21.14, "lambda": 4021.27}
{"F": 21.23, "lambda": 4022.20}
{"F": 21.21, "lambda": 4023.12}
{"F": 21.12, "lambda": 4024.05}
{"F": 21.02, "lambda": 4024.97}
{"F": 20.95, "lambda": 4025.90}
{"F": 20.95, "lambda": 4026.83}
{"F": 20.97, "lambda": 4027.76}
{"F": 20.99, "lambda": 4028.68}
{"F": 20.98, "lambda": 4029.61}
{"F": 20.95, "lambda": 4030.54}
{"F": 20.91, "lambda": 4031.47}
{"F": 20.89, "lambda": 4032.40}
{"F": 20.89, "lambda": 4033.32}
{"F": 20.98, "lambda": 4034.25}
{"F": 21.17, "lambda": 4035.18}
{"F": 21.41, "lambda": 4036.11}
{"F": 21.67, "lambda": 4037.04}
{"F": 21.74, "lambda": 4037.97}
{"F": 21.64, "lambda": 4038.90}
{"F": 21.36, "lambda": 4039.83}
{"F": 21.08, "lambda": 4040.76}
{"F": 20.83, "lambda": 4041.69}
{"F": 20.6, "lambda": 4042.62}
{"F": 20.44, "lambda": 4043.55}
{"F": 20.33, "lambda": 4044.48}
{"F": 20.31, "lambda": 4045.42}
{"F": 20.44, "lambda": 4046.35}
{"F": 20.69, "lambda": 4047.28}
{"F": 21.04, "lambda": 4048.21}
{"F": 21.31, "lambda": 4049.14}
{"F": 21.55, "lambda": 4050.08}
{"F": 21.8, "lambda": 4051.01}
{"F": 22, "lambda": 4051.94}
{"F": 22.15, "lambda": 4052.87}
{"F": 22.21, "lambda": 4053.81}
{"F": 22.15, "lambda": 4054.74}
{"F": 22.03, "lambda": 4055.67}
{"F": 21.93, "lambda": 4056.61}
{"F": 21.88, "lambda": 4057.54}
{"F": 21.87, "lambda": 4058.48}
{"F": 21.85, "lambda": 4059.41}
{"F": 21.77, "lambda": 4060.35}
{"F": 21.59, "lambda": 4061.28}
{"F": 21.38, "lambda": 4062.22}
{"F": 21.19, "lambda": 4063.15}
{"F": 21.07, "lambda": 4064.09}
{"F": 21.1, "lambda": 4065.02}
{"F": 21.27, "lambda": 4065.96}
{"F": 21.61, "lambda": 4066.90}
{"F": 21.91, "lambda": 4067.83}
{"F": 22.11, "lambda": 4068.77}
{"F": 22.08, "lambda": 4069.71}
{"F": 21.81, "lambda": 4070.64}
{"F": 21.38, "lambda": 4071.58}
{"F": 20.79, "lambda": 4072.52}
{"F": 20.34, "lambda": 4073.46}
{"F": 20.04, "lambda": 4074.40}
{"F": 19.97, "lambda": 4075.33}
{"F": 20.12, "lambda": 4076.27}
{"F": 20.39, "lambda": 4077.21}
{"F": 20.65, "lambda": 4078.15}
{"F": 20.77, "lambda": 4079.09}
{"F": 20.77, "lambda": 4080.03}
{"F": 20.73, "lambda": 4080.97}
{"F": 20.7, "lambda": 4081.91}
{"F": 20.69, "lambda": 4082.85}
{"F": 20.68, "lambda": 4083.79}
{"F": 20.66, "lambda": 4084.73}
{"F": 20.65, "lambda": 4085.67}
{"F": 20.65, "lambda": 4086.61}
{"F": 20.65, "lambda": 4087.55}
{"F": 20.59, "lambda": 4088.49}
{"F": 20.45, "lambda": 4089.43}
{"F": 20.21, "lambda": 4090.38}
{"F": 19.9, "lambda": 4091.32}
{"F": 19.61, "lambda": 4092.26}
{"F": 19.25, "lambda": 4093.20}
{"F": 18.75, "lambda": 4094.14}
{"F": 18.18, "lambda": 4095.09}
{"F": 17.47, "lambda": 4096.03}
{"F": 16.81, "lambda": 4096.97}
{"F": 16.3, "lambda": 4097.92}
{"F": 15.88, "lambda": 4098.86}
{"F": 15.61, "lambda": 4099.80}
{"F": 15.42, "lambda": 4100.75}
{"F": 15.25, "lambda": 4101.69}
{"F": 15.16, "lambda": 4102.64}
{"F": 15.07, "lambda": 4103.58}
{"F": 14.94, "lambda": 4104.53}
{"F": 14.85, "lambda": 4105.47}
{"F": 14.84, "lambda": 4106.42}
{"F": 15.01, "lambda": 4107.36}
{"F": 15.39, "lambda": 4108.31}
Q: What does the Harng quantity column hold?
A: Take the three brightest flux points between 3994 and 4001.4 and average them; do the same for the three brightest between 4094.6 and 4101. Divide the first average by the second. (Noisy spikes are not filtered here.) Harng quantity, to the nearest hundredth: 1.18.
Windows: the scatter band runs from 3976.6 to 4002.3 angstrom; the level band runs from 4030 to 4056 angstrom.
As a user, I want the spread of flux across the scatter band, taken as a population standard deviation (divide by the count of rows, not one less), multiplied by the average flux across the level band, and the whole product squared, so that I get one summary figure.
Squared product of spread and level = 1292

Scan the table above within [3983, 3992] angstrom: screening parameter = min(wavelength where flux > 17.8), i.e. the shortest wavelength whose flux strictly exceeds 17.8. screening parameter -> 3983.48 angstrom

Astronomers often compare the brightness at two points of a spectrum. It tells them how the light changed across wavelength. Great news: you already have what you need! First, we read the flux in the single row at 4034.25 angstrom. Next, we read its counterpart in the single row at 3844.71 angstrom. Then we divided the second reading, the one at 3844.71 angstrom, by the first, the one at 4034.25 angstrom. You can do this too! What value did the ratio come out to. 0.77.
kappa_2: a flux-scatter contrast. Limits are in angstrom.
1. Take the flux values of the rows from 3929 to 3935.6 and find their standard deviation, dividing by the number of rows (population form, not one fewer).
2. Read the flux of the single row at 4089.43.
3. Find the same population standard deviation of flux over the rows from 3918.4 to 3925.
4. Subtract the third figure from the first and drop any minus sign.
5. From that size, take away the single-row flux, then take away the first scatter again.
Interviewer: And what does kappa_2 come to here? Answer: -20.58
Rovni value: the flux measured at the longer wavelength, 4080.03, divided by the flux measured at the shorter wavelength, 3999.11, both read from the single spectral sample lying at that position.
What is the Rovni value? 1.0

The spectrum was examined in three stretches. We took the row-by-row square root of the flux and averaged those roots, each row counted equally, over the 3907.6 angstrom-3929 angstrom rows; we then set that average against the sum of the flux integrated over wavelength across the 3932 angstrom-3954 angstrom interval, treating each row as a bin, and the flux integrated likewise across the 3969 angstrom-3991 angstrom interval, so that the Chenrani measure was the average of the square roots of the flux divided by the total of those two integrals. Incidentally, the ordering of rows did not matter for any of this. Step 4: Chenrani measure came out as 0.0059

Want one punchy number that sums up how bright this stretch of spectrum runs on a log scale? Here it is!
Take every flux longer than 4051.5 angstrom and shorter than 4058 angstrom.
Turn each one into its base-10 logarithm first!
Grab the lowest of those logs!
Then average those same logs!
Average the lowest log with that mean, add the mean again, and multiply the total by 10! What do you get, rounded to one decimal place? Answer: 26.9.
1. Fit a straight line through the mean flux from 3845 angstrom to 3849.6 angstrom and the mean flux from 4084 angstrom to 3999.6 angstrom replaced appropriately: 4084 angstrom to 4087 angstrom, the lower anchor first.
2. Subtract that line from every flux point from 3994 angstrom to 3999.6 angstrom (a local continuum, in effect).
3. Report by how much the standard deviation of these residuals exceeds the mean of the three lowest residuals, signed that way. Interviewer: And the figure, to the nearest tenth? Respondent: -1.3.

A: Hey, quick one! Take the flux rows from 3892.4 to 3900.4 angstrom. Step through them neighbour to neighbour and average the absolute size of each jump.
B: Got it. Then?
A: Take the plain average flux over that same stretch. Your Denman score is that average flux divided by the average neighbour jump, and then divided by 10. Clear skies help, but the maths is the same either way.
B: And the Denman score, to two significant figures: 2.8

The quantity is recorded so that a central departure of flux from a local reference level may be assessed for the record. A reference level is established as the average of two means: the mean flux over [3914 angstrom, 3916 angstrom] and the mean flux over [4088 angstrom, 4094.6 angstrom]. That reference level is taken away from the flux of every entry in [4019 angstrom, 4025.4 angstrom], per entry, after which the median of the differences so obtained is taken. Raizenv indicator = 1.3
